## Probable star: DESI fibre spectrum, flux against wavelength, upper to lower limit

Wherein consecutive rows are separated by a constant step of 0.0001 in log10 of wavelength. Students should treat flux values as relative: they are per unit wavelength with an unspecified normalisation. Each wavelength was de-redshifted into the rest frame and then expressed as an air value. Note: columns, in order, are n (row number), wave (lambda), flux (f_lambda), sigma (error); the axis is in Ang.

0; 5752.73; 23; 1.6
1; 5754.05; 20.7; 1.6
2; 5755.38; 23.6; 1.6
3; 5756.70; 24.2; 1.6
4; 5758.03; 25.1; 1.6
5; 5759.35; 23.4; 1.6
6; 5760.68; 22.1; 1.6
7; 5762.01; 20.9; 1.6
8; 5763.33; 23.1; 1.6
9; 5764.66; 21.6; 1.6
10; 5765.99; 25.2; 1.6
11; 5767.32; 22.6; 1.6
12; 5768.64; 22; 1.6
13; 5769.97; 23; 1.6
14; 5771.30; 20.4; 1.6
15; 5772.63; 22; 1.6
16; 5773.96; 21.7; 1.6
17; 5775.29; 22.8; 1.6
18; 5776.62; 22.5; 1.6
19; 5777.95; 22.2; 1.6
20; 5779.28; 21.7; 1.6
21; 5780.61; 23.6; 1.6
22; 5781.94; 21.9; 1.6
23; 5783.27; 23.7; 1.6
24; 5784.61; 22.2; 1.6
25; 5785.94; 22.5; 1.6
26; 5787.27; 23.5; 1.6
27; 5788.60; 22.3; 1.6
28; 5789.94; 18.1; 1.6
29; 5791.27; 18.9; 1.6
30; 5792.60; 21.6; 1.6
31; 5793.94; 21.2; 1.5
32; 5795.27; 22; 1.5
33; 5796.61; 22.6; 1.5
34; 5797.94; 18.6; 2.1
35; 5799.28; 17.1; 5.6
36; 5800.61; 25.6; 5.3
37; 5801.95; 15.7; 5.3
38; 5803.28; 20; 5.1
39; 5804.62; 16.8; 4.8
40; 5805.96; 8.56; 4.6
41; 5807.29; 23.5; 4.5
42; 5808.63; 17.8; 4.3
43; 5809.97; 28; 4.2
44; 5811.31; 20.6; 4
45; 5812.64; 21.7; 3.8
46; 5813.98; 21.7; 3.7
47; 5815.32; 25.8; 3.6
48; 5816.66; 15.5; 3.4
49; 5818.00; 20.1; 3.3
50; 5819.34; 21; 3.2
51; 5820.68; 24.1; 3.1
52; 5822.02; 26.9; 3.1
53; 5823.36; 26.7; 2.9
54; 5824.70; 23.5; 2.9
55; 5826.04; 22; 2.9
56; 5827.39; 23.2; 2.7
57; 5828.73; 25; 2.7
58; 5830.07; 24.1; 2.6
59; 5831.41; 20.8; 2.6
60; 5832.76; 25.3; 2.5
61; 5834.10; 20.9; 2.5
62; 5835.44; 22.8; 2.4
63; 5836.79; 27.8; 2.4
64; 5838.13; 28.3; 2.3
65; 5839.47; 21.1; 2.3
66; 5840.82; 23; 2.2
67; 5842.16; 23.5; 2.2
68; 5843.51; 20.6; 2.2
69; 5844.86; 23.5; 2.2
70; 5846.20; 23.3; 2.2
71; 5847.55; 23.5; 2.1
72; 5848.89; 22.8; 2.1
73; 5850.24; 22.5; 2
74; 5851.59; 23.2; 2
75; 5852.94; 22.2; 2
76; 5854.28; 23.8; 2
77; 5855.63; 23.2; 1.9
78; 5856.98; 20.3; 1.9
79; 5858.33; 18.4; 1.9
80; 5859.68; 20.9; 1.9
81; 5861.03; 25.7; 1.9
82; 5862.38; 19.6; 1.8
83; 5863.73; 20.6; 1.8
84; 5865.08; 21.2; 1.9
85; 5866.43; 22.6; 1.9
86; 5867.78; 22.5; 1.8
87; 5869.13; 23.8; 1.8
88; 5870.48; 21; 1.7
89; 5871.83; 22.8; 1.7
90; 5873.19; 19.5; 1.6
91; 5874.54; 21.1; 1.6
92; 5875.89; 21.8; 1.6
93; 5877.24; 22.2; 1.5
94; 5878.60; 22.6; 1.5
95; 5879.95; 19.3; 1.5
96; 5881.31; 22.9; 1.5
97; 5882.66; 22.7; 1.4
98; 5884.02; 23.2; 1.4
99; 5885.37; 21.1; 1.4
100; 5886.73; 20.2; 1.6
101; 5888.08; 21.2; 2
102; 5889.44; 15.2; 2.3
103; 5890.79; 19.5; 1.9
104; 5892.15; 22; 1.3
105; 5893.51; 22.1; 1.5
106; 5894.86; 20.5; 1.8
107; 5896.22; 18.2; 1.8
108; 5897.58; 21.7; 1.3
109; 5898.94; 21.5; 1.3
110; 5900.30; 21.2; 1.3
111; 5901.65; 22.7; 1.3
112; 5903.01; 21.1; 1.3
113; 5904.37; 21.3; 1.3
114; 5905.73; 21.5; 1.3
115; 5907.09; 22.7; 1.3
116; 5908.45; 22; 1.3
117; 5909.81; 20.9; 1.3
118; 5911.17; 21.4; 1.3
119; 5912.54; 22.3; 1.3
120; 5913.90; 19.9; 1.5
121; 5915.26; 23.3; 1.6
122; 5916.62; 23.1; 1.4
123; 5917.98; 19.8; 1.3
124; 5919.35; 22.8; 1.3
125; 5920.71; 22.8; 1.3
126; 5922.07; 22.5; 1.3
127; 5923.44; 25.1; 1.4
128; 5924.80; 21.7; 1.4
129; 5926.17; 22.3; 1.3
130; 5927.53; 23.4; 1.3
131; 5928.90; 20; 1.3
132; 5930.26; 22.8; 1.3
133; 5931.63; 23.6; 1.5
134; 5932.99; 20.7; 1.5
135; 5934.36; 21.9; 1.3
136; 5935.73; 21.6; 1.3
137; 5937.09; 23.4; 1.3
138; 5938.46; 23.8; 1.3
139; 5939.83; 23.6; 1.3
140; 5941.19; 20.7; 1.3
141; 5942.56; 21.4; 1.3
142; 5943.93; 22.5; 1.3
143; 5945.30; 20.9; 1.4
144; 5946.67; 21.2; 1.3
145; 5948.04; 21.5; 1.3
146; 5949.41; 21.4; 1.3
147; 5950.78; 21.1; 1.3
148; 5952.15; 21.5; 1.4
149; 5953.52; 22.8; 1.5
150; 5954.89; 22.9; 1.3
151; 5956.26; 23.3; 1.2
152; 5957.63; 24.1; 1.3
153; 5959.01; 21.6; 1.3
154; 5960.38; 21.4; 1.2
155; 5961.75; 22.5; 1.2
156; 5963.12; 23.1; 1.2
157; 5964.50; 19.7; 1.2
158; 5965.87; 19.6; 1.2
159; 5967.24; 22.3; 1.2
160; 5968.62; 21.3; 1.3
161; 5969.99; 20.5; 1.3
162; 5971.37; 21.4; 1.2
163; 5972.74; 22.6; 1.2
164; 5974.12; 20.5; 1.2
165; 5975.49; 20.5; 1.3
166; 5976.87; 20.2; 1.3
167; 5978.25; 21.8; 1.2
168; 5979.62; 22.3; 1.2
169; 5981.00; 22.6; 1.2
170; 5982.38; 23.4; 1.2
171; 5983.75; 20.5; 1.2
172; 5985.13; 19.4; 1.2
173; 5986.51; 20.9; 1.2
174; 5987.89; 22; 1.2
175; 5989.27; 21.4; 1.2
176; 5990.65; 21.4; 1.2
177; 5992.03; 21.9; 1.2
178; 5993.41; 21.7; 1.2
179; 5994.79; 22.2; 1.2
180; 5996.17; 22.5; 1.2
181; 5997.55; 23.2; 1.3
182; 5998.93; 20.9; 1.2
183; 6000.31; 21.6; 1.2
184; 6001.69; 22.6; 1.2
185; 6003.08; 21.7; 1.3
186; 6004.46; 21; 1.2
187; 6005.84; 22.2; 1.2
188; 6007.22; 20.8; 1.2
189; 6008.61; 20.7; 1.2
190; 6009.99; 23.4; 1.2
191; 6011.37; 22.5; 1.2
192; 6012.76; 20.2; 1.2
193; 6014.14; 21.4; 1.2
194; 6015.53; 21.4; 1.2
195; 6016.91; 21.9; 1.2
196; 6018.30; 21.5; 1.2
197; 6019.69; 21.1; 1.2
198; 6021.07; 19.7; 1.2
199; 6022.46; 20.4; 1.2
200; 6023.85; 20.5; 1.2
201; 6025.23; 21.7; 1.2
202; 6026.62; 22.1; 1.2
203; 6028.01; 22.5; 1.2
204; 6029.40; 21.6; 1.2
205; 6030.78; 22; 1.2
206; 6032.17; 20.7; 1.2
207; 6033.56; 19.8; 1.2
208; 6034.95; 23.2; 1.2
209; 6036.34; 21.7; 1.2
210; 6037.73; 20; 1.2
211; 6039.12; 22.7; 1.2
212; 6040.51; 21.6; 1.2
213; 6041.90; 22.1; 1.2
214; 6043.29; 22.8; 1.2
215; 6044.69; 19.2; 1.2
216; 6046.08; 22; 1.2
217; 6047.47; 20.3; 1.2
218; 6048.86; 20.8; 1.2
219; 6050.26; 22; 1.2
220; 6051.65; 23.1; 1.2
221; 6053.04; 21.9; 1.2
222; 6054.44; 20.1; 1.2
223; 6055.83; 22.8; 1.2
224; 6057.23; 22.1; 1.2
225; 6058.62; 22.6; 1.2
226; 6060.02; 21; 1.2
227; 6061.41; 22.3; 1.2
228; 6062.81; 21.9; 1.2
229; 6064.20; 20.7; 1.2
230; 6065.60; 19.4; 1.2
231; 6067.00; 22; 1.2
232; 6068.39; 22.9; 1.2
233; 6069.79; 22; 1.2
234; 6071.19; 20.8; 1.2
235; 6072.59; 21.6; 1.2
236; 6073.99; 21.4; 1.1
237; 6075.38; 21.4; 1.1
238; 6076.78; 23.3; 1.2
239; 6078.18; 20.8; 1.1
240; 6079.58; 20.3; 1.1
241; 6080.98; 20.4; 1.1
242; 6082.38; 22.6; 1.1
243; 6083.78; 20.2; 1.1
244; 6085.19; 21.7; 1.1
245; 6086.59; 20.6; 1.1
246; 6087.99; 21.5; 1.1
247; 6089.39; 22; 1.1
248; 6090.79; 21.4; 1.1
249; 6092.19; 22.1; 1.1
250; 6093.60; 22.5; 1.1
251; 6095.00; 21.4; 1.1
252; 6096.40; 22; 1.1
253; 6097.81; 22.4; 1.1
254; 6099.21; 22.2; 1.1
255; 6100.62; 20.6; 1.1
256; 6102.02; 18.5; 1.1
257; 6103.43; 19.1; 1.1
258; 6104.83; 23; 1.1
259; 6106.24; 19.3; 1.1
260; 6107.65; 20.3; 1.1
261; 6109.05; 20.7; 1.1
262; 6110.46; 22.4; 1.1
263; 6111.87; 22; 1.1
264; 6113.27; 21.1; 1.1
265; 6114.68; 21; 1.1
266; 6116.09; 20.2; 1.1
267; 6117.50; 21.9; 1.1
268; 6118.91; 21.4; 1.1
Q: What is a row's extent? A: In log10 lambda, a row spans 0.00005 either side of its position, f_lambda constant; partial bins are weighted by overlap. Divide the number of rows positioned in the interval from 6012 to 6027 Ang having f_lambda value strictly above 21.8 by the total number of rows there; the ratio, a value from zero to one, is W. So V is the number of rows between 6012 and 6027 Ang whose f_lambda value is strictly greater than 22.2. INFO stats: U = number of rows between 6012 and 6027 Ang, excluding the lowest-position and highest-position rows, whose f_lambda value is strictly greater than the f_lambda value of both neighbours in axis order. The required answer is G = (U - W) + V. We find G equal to 0.8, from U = 1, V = 0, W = 0.18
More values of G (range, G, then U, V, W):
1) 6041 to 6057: 5.4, 3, 3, 0.64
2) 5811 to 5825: 6.5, 2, 5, 0.45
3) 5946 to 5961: 5.6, 2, 4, 0.36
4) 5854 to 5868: 6.5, 2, 5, 0.45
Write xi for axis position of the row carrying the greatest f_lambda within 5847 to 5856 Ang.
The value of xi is 5854.28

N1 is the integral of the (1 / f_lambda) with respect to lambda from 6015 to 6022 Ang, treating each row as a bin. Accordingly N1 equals 0.33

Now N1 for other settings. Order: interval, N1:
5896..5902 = 0.28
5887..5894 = 0.36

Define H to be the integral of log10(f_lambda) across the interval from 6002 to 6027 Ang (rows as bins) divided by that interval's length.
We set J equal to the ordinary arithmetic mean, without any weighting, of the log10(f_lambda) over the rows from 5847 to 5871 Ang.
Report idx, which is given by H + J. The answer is 2.67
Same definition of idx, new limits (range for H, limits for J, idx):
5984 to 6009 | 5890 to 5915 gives 2.66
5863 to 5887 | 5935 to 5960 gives 2.68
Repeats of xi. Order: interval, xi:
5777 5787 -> 5783.27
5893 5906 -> 5901.65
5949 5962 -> 5957.63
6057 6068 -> 6058.62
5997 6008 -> 5997.55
